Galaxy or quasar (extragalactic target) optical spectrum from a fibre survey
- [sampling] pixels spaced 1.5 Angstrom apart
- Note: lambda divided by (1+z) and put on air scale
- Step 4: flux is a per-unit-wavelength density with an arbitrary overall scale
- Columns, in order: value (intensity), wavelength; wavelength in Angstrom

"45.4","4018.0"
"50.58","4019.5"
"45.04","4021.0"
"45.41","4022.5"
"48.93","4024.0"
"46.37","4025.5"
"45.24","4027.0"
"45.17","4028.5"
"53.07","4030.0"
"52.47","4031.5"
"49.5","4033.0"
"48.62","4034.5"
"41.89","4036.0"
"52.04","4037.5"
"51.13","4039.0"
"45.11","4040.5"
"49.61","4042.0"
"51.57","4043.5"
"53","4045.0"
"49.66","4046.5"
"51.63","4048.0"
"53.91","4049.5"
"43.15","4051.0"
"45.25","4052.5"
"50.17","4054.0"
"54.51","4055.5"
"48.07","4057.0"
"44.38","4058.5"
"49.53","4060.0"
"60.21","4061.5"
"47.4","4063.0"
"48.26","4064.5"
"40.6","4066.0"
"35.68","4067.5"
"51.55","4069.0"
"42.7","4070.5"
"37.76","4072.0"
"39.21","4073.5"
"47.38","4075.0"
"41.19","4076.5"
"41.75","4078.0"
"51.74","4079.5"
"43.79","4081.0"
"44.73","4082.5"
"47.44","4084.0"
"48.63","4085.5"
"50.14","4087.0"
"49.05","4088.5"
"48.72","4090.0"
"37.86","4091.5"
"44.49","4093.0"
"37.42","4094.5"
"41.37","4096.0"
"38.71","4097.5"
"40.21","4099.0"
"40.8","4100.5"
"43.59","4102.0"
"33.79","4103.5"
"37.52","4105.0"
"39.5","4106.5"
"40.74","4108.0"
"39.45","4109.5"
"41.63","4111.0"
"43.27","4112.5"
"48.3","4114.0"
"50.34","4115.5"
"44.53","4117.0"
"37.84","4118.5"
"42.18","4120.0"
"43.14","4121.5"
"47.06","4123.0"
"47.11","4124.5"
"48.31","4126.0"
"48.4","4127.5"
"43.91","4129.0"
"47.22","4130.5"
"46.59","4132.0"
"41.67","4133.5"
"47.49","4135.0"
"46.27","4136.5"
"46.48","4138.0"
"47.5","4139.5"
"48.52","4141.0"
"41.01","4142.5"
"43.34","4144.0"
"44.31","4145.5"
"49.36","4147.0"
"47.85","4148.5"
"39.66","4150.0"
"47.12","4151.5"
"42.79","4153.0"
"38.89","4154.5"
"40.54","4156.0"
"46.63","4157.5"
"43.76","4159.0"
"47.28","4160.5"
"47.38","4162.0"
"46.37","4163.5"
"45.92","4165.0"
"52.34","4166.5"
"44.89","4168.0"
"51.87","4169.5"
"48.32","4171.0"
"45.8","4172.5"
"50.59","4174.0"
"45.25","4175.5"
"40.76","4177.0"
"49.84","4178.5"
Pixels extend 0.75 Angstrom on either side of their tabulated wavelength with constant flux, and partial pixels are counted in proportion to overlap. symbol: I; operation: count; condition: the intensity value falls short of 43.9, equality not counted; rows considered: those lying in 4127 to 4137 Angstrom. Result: 1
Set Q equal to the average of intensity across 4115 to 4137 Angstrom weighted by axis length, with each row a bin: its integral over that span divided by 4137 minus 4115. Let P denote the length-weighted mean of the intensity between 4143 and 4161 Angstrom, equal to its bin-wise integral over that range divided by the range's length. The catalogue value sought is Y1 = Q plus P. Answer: 89.6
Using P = 44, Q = 45.4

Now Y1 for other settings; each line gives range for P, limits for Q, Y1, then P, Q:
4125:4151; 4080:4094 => 91.8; 46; 46.0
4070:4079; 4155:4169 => 88.0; 42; 46.1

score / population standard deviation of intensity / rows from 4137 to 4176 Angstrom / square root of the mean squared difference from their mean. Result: 3.4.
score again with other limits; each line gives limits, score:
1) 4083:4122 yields 4.5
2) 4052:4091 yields 5.3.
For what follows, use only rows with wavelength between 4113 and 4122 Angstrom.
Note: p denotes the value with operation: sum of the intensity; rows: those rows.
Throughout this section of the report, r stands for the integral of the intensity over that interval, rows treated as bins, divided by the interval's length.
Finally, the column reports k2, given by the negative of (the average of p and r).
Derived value -155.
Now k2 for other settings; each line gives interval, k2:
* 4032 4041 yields -168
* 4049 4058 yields -172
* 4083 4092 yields -165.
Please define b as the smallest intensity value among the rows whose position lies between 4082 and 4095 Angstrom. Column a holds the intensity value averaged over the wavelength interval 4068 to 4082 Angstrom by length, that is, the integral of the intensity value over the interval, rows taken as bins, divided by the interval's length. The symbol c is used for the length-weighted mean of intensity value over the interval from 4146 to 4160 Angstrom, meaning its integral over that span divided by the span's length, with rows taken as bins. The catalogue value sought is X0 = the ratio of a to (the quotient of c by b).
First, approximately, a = 44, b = 37.42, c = 44.1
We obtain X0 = 37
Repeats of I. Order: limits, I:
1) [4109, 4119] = 4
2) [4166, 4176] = 0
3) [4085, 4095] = 2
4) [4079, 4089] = 1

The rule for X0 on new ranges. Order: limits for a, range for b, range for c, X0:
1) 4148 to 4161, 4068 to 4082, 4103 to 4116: 40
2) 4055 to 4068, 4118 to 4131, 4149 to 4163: 41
